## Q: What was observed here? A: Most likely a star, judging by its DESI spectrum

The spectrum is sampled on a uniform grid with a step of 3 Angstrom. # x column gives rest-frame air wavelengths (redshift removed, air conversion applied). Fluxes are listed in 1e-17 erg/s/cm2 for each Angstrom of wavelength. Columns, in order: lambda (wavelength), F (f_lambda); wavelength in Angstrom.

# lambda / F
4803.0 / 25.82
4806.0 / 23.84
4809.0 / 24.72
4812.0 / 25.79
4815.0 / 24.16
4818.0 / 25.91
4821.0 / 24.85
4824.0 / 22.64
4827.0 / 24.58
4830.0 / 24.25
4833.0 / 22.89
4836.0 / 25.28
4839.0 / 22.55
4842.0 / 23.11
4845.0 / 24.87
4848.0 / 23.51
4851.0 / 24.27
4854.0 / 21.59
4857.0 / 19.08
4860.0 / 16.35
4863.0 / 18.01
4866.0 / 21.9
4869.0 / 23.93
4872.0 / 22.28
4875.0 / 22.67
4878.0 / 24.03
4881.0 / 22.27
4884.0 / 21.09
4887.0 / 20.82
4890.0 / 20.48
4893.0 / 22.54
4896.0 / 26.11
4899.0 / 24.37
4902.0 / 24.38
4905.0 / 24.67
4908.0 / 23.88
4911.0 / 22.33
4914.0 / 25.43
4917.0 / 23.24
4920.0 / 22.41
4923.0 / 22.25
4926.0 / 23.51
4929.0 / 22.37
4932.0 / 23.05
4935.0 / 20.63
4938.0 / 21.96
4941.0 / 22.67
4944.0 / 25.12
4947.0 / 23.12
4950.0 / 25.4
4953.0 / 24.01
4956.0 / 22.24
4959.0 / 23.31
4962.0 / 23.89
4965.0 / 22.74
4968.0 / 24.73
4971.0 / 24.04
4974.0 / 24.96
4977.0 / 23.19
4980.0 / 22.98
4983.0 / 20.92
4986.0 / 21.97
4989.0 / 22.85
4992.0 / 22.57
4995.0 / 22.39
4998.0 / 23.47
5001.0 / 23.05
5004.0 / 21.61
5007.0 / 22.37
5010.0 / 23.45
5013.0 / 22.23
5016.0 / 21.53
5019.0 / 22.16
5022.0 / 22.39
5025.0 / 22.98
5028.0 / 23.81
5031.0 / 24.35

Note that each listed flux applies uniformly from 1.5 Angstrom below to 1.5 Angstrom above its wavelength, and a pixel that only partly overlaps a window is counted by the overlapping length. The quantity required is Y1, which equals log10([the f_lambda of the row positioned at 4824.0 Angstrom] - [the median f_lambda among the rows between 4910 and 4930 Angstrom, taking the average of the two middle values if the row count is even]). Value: -0.6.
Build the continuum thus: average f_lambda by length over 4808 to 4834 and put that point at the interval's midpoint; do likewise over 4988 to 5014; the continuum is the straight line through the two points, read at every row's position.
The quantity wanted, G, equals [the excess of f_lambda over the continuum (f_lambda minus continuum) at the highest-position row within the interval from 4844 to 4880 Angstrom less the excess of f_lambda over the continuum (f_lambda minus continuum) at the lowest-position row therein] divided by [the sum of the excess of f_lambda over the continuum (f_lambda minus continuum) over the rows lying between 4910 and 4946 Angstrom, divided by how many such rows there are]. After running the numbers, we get 1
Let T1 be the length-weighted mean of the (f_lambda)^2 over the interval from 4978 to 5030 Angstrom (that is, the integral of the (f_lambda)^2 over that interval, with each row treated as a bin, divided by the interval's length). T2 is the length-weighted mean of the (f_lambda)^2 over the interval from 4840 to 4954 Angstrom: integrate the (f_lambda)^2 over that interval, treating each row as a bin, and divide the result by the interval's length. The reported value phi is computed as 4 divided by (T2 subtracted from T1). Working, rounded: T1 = 509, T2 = 520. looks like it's -0.34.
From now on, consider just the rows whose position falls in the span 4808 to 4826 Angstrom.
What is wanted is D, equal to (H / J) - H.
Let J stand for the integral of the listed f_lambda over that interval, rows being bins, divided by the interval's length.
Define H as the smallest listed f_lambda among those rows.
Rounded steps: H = 22.64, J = 24.7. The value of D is -21.7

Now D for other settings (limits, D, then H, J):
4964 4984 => -20.0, 20.92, 23.4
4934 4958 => -19.7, 20.63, 23.2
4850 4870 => -15.6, 16.35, 20.6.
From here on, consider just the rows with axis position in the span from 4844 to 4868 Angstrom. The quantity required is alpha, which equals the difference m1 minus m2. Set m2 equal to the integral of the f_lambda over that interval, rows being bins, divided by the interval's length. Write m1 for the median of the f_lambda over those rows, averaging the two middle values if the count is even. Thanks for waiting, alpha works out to 0.57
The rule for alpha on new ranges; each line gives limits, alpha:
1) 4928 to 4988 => -0.08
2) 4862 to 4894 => 0.40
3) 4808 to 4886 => 0.39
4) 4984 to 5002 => 0.05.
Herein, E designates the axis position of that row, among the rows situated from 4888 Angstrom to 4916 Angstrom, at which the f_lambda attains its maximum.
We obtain 4896.0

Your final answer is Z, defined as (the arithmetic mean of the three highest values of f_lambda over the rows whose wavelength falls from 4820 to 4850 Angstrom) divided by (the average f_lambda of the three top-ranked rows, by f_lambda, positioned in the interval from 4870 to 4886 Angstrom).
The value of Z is 1.087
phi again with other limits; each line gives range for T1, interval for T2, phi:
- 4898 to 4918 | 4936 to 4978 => 0.21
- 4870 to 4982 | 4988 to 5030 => 0.15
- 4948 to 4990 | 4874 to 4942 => 0.20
